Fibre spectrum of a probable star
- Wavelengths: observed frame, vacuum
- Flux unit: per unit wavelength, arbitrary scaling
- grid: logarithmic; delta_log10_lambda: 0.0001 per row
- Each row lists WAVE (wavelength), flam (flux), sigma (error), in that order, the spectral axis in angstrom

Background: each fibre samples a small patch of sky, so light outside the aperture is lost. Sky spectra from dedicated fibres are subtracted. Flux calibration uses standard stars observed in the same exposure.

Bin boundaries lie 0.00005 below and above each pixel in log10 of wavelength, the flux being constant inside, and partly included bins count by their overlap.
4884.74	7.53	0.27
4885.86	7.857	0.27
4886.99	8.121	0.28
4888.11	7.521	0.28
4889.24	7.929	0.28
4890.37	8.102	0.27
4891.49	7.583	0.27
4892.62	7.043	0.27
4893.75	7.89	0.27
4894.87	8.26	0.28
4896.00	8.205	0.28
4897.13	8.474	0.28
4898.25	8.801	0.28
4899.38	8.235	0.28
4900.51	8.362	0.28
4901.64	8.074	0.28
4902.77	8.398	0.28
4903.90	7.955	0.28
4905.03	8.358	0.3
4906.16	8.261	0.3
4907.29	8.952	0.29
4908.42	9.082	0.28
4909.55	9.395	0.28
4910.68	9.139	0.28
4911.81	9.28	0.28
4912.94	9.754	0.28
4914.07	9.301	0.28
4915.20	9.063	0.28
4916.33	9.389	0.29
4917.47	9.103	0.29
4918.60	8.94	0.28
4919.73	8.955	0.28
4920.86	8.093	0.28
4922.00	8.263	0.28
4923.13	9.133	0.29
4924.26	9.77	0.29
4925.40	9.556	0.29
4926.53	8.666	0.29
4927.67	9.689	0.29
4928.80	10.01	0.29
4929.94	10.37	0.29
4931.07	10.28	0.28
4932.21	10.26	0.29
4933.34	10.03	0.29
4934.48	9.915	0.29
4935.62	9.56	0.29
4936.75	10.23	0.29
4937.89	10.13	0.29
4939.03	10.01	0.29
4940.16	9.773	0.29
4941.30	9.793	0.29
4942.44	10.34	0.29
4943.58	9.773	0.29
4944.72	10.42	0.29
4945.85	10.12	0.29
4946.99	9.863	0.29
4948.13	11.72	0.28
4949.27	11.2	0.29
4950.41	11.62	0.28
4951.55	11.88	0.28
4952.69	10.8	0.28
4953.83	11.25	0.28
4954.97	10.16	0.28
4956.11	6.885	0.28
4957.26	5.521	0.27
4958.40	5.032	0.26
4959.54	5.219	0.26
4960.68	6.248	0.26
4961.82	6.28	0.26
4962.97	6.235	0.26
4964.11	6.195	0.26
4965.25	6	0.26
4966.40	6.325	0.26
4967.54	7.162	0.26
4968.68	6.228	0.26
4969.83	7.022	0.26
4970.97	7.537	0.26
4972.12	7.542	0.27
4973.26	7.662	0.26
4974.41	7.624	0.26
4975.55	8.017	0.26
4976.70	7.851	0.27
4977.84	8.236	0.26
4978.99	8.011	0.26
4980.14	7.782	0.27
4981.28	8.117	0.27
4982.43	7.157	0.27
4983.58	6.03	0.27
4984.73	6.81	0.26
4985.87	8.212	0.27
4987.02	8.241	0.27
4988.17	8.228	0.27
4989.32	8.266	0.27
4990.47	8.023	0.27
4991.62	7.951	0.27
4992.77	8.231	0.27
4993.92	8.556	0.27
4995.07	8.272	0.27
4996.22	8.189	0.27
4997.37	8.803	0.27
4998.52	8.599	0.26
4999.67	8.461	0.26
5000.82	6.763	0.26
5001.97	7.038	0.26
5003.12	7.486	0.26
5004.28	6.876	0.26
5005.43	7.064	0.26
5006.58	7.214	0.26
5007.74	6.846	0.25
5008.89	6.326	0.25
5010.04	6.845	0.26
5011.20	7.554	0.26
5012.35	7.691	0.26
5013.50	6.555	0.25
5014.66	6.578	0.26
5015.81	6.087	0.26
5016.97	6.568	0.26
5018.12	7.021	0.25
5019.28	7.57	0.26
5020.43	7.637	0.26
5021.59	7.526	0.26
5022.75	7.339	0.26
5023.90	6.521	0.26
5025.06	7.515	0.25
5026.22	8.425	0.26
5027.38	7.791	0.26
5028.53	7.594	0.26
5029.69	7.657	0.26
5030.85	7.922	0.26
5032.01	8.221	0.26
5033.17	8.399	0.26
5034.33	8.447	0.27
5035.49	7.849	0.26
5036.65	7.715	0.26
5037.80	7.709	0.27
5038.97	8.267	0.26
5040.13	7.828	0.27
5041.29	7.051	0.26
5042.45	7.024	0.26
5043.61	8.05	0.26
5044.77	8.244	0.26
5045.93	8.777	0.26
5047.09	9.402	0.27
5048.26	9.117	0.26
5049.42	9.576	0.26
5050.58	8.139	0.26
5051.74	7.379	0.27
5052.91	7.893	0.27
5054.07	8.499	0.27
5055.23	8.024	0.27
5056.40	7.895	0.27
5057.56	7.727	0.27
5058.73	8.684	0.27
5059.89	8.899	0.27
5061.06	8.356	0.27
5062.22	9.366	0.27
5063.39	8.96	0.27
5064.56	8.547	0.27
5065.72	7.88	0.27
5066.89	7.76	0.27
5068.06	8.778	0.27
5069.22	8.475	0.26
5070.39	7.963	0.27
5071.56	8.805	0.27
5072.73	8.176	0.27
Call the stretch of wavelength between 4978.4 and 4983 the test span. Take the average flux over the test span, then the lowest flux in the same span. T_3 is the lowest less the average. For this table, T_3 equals -0.61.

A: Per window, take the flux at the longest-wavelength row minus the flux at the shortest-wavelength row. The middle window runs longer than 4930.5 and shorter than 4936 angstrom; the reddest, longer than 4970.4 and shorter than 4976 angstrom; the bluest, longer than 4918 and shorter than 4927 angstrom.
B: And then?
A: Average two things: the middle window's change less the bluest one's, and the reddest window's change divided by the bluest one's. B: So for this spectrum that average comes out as -1.10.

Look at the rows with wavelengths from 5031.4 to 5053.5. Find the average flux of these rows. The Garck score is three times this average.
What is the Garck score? 24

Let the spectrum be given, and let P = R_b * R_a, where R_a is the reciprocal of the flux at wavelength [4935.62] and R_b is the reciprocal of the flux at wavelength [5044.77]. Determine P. 0.0127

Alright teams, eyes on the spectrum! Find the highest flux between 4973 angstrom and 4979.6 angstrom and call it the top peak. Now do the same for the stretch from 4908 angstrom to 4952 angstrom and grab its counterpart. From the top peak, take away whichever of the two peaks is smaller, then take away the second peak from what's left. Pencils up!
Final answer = -11.9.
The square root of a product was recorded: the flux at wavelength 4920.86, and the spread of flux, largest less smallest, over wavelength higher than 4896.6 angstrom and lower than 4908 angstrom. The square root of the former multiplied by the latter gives 2.8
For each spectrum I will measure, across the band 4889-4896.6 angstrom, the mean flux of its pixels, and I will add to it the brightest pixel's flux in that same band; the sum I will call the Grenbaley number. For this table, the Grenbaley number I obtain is 16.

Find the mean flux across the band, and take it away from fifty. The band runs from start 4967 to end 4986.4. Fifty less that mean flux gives 42.5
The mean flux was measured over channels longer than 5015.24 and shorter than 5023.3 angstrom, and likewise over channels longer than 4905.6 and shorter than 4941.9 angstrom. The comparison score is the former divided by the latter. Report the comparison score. 0.75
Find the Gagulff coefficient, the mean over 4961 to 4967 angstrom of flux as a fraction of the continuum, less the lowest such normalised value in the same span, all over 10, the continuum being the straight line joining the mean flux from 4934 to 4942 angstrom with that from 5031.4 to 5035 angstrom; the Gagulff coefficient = 0.0021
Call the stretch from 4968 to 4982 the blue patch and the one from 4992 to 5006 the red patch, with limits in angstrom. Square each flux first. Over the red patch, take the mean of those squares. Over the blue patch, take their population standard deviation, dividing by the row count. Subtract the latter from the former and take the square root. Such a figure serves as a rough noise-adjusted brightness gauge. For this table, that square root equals 7.4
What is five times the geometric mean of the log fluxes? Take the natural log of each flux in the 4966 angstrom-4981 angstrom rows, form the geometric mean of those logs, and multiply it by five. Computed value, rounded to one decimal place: 10.0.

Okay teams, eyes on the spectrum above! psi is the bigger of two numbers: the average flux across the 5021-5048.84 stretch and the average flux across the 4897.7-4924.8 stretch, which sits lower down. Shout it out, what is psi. 8.8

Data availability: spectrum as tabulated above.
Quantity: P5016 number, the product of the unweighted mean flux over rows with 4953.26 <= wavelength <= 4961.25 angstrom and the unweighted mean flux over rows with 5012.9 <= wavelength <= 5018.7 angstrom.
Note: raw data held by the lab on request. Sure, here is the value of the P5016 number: 47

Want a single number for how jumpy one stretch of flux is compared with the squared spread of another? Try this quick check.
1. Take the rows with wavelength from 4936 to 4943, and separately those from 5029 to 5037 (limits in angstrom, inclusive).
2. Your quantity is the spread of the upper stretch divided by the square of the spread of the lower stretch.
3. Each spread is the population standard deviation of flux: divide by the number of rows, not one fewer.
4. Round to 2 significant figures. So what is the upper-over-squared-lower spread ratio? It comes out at 6.7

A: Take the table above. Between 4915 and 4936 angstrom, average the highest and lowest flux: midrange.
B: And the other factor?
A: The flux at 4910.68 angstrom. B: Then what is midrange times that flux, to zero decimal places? 84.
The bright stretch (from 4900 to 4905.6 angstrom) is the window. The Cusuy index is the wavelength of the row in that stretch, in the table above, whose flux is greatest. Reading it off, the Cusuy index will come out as 4902.77 angstrom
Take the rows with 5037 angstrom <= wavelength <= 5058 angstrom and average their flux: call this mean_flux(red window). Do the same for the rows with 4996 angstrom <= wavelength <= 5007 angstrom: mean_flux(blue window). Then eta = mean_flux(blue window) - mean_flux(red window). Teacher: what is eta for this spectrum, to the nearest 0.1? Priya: -0.5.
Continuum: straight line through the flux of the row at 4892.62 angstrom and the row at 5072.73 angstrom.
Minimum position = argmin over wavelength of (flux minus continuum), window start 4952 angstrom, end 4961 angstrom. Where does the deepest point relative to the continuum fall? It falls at 4958.40 angstrom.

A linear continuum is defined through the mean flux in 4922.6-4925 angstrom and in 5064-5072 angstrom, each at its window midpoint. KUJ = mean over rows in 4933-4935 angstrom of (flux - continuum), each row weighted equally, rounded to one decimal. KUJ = 0.6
